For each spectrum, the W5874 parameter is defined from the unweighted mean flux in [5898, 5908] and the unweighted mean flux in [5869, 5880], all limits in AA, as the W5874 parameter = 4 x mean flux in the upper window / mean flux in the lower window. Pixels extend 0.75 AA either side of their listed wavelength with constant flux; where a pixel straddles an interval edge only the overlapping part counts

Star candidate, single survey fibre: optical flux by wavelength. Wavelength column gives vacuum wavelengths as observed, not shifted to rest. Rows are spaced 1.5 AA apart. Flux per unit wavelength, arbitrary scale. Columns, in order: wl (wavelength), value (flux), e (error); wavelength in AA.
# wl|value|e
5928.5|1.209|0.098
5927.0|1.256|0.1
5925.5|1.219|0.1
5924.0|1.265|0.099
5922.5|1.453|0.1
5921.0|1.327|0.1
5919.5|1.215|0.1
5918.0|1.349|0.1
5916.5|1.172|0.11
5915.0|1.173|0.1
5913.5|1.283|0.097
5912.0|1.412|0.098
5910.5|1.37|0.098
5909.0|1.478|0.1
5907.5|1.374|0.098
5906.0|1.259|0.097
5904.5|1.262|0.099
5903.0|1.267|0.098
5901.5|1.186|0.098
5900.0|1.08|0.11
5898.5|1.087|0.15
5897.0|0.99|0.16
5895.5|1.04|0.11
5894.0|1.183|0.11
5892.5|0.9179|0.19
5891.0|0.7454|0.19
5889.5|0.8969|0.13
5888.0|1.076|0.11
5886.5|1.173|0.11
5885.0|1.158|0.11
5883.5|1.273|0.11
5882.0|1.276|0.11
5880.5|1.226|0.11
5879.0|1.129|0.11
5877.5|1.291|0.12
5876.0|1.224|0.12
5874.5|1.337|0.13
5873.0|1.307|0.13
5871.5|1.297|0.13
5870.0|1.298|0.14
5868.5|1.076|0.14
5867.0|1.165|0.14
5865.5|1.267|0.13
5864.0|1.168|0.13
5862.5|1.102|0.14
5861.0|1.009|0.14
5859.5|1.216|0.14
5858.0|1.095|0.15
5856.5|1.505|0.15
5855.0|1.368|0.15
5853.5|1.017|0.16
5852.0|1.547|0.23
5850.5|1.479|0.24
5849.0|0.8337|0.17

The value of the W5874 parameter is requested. 3.8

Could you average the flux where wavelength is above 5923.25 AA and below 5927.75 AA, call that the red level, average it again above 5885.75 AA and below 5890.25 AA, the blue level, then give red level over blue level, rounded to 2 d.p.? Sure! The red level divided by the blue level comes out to 1.19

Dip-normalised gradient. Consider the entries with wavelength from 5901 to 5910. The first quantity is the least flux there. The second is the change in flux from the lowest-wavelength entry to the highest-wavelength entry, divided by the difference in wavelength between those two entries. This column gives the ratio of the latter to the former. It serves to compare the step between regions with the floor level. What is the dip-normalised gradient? 0.03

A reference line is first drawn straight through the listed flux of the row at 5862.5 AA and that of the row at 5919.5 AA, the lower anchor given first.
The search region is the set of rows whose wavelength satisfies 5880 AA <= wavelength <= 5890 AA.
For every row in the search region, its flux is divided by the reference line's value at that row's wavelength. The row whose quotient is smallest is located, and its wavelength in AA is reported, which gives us 5889.5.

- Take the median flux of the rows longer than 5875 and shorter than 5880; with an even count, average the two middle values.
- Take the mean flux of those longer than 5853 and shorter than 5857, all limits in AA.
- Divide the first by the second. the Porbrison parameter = 0.94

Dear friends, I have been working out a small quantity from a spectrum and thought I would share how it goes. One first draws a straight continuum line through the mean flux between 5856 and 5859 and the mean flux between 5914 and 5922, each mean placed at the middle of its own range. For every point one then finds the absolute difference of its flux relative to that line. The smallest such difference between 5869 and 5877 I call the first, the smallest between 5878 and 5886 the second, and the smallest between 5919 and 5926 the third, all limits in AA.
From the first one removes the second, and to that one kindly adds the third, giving 0.03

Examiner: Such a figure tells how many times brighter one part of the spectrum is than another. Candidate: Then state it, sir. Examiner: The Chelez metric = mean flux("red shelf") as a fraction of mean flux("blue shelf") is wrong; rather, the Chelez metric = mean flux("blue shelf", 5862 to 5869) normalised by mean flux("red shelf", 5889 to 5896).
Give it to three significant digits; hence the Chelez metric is 1.21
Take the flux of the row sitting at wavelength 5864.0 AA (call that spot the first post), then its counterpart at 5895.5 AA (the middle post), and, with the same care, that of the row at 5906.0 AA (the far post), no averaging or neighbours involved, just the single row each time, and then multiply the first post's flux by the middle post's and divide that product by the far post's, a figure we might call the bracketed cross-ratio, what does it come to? 0.96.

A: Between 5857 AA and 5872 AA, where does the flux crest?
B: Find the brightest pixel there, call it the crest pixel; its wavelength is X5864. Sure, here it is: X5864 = 5870.0 AA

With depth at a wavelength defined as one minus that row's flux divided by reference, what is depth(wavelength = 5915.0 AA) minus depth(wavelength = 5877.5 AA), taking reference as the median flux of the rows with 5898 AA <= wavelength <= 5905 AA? 0.10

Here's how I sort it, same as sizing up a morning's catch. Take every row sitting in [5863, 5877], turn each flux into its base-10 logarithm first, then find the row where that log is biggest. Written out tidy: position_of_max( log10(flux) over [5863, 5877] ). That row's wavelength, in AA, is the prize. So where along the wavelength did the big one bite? 5874.5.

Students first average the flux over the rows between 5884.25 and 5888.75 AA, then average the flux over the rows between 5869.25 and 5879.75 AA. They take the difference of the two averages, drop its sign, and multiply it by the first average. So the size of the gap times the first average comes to 0.15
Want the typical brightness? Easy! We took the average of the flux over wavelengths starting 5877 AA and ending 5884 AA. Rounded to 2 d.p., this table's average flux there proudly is 1.24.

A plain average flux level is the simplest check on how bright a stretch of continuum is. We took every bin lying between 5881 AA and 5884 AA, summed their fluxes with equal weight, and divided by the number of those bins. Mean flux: 1.27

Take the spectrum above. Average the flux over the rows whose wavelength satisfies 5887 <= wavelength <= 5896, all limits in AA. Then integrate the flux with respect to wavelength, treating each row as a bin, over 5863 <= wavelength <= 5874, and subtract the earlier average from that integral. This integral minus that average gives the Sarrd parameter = 12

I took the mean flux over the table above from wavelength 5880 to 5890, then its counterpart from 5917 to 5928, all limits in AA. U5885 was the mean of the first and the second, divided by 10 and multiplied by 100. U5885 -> 12.3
